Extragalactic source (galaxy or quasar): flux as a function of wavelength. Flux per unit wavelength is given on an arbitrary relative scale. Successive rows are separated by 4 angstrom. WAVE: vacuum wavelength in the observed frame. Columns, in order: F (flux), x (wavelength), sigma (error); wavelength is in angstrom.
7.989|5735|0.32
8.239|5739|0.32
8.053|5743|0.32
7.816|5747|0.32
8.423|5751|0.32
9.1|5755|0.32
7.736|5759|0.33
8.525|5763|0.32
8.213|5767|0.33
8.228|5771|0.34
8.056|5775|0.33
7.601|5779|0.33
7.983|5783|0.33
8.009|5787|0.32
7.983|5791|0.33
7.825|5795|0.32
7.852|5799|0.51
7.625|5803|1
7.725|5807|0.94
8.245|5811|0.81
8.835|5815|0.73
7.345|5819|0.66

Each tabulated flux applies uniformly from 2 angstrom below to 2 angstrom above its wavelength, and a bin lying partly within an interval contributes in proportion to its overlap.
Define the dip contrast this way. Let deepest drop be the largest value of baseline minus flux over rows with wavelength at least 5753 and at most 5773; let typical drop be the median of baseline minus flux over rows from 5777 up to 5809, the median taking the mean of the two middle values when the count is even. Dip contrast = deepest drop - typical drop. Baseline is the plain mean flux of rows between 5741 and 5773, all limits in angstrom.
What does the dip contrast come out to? 0.10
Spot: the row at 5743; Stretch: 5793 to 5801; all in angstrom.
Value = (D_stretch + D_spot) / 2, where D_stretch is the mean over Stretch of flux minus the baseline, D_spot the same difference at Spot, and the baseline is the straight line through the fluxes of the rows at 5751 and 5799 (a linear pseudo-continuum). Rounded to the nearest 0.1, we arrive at -0.3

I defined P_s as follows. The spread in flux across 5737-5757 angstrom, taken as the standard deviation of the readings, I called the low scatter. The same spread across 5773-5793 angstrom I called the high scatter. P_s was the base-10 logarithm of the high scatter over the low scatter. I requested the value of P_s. -0.4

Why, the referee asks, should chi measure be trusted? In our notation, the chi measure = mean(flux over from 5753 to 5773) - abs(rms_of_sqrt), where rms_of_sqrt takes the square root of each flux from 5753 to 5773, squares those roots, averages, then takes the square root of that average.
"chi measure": 5.47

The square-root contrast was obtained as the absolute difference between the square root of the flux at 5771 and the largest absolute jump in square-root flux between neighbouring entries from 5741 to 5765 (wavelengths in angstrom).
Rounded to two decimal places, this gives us 2.63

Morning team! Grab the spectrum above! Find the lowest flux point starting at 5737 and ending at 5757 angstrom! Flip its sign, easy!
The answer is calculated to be -7.82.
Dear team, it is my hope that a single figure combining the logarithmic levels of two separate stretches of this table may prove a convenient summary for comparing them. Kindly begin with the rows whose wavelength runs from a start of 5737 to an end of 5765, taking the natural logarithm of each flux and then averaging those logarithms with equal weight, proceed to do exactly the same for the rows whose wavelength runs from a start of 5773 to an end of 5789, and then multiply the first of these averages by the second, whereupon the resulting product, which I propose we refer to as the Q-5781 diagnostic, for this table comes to 4.37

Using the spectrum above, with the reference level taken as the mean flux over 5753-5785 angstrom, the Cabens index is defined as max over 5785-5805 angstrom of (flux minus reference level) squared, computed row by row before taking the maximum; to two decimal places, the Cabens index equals 0.31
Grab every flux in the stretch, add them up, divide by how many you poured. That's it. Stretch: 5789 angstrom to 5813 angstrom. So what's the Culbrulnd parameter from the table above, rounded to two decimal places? 7.88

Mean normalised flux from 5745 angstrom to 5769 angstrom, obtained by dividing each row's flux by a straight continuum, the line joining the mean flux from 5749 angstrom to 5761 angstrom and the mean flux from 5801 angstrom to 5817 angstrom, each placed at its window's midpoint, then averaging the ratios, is 0.987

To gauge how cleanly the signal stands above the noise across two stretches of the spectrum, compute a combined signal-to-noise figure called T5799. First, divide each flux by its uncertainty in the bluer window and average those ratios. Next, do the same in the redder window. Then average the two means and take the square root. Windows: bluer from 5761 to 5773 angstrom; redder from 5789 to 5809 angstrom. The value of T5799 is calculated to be 4.54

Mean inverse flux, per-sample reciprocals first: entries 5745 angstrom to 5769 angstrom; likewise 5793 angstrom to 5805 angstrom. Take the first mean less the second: -0.0080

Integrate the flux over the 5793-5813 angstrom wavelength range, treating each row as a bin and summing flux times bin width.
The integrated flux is 157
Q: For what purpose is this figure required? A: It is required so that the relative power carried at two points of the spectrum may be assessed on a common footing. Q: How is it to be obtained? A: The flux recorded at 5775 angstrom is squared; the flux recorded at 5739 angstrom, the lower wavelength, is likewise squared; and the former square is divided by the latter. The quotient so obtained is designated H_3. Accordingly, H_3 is 0.96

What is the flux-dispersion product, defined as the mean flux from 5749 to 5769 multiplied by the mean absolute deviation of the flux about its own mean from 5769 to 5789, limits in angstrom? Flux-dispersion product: 1.26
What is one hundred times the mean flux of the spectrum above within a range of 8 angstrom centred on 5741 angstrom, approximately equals 815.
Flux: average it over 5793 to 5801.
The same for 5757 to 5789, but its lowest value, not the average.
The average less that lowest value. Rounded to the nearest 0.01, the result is 0.24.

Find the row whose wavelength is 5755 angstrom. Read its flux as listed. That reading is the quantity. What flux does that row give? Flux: 9.1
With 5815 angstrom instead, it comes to 8.835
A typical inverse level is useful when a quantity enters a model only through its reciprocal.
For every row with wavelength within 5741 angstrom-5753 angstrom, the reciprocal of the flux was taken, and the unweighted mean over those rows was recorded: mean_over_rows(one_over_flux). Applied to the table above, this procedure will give 0.1236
